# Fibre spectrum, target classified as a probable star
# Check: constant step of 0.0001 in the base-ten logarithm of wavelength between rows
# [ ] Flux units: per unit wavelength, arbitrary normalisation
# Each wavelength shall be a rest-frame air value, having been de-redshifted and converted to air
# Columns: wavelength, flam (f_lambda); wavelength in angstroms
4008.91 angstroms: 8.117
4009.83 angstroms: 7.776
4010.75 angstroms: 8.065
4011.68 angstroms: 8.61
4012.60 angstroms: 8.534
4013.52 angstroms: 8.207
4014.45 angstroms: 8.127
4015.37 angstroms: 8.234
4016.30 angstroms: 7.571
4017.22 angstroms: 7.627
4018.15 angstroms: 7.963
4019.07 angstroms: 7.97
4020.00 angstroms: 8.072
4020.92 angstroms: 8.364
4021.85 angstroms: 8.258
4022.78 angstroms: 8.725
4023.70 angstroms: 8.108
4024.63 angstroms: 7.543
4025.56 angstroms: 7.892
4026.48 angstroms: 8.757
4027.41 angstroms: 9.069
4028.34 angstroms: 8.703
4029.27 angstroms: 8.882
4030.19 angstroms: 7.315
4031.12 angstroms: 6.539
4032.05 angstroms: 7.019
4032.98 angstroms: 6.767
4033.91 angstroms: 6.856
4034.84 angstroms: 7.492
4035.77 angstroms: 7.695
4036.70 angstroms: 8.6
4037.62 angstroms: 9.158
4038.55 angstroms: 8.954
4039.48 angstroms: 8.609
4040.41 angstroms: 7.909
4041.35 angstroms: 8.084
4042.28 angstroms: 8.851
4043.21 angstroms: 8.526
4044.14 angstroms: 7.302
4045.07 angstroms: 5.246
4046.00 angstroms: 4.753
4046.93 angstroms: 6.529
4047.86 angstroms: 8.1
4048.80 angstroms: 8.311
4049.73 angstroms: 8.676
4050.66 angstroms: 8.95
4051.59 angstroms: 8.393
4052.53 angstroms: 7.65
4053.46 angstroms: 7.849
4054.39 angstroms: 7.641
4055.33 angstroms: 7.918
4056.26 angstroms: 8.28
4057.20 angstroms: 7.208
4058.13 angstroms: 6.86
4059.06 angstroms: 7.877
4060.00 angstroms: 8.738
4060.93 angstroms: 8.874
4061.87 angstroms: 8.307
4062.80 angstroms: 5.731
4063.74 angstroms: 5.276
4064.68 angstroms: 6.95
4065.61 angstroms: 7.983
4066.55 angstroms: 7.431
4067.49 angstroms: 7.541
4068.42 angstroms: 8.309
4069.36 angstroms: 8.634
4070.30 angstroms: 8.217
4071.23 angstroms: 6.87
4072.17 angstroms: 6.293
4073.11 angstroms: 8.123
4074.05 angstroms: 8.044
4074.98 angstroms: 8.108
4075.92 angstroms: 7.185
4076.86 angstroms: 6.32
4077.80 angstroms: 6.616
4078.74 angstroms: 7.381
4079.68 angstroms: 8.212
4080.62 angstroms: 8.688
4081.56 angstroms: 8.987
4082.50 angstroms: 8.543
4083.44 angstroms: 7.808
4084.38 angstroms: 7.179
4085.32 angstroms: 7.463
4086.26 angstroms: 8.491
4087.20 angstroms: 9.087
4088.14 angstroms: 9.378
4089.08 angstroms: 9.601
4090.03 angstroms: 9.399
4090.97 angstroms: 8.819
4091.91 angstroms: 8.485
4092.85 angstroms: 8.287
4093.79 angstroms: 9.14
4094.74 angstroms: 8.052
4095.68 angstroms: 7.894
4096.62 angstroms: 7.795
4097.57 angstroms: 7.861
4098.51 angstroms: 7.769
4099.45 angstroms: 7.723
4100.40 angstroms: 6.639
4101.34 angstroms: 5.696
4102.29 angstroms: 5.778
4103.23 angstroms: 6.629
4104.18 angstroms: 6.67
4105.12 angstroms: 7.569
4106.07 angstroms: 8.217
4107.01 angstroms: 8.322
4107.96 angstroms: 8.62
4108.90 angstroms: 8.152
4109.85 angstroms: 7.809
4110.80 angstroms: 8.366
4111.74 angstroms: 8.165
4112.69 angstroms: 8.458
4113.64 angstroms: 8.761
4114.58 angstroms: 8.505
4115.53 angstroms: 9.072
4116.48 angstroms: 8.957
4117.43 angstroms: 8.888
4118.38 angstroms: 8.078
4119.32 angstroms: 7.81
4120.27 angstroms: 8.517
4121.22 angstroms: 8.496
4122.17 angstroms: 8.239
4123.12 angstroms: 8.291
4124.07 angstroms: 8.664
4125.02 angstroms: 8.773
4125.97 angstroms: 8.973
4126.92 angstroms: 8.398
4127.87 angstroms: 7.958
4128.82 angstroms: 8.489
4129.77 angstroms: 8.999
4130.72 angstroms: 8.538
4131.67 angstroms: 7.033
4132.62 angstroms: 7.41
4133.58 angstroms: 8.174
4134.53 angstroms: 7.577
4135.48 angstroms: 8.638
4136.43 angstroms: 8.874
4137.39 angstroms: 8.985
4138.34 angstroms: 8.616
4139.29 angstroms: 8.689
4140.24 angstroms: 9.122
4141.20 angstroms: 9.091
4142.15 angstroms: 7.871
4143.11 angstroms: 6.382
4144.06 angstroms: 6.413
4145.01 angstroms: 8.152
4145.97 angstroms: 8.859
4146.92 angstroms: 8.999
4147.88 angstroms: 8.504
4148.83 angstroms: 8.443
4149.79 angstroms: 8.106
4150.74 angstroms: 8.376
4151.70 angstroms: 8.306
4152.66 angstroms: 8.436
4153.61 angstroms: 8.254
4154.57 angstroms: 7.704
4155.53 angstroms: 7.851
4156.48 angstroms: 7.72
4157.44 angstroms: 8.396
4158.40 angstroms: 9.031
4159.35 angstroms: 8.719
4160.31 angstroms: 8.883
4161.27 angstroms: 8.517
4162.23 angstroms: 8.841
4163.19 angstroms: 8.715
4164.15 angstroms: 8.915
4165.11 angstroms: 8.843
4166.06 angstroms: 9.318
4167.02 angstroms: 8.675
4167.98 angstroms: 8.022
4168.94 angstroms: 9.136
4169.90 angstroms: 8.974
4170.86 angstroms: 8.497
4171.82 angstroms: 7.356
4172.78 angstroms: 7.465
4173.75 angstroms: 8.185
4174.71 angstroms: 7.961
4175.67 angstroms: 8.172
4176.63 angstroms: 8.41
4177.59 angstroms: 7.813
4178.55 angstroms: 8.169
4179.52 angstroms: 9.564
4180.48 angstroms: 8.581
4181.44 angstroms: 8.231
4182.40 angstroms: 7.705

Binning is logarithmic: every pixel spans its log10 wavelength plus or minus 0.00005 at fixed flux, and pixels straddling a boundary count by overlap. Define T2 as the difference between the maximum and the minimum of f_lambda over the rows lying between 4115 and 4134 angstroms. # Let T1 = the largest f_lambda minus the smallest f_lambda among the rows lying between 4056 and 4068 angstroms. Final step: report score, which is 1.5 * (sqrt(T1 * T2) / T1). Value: 1.1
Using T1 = 3.6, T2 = 2.0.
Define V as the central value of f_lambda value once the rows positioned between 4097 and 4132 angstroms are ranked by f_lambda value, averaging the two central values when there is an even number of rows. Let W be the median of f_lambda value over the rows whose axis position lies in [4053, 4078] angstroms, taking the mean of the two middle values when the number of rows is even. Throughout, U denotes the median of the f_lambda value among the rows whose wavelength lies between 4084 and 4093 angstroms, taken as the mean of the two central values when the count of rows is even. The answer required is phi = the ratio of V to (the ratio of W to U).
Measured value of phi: 9.1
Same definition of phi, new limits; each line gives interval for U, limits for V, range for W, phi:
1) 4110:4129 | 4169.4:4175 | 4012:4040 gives 8.4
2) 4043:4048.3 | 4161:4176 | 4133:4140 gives 6.9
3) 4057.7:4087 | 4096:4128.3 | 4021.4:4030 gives 7.4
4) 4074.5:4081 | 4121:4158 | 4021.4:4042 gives 7.7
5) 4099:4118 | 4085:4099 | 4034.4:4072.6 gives 8.8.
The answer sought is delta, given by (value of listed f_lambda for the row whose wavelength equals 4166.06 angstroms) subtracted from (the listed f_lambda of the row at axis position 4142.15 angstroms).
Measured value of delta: -1.4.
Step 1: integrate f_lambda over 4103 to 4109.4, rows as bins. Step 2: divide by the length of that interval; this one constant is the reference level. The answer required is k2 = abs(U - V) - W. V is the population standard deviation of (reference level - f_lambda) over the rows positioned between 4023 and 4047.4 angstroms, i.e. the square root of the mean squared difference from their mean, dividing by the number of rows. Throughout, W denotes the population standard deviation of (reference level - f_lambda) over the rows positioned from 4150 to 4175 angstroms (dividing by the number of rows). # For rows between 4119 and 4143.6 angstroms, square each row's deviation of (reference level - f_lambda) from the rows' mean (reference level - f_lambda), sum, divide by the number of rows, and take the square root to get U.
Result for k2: -0.04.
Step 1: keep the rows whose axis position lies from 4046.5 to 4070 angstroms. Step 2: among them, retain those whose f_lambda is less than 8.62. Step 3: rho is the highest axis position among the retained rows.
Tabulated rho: 4068.42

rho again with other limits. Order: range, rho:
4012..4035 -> 4034.84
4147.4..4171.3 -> 4170.86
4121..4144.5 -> 4144.06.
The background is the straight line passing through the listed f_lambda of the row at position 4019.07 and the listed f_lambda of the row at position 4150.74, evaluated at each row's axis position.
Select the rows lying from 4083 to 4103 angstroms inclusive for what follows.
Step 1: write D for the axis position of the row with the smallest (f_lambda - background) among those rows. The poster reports 4101.34 angstroms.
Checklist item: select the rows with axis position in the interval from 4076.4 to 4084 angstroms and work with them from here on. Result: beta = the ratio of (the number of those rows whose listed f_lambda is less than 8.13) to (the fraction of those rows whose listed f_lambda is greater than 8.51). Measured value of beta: 11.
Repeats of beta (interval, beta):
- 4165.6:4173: 6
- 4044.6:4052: 16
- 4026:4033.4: 8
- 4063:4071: 40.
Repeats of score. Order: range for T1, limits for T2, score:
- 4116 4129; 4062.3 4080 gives 2.5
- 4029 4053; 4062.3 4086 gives 1.4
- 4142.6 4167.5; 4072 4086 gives 1.4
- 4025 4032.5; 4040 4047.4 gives 1.9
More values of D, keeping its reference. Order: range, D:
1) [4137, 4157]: 4143.11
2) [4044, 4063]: 4046.00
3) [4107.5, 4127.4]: 4119.32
